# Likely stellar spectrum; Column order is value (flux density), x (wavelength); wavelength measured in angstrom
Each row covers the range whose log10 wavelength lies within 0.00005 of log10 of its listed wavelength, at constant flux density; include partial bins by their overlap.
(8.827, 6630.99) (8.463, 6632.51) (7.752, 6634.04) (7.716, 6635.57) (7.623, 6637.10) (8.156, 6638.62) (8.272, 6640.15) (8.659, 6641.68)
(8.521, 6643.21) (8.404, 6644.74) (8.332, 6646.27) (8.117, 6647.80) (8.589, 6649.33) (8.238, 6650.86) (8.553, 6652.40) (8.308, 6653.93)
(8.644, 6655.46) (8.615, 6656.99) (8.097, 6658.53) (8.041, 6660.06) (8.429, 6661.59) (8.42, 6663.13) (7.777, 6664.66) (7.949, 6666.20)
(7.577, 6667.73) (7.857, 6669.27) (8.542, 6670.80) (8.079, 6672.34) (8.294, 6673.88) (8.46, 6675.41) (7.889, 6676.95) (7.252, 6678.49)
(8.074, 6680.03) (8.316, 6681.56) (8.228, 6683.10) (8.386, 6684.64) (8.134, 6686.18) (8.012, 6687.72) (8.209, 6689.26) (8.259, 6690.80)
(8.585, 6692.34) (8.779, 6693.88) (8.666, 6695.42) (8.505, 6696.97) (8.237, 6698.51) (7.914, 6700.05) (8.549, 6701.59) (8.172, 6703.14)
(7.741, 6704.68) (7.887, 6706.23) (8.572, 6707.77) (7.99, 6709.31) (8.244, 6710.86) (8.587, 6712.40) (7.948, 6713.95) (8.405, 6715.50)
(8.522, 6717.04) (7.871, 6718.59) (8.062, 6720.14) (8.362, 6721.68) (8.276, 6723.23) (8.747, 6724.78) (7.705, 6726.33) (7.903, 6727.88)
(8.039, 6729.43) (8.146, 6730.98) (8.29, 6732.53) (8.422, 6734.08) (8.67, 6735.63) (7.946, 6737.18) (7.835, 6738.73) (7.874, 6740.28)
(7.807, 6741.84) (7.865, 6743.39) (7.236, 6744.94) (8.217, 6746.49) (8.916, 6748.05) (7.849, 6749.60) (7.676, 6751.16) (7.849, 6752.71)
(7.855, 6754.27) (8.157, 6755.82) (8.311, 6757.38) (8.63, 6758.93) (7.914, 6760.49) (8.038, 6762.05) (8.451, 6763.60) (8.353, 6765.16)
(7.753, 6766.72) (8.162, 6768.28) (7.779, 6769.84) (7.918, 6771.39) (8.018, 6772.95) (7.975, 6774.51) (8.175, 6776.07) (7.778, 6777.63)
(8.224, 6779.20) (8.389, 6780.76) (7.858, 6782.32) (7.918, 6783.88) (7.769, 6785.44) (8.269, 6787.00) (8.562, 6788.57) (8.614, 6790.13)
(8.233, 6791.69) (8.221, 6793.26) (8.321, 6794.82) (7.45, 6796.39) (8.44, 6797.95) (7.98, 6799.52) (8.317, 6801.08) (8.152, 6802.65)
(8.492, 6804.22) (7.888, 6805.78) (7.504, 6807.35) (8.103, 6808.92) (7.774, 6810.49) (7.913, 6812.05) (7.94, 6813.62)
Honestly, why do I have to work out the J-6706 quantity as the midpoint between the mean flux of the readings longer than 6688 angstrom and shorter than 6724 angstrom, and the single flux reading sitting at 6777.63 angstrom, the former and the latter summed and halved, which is 8.03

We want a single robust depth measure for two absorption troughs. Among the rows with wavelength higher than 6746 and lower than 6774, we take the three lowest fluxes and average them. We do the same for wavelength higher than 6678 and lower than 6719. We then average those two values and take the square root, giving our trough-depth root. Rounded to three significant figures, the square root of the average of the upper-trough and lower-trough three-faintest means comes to 2.77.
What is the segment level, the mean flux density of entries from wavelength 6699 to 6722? 8.19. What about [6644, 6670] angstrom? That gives 8.23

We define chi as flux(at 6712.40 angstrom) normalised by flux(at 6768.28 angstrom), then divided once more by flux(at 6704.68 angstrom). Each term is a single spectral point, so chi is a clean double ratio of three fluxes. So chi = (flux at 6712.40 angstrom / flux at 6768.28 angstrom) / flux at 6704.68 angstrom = 0.136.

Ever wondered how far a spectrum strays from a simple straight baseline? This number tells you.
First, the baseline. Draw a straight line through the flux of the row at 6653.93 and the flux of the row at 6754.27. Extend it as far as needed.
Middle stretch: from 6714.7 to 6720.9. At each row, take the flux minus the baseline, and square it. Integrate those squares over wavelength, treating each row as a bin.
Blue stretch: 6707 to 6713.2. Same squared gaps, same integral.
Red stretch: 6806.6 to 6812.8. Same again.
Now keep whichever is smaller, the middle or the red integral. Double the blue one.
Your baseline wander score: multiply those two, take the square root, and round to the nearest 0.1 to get 1.1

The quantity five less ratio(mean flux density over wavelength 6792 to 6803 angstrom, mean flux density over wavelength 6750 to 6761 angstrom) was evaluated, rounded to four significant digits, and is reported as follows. 3.991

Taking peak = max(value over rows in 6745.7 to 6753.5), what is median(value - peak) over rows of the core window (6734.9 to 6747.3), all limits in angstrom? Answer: -1.05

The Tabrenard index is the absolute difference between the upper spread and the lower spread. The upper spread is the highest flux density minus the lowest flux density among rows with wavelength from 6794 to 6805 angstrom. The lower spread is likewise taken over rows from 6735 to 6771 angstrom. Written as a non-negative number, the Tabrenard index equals 0.64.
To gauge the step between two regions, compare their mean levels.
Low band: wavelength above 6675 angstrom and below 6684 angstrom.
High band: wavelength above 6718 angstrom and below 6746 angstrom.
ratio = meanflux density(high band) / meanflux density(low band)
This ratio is 1.00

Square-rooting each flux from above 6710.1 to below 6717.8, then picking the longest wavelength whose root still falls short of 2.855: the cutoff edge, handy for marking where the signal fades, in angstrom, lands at 6713.95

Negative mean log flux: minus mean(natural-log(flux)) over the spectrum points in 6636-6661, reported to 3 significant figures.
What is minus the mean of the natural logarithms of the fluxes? -2.12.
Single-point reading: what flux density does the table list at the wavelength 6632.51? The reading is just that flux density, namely 8.463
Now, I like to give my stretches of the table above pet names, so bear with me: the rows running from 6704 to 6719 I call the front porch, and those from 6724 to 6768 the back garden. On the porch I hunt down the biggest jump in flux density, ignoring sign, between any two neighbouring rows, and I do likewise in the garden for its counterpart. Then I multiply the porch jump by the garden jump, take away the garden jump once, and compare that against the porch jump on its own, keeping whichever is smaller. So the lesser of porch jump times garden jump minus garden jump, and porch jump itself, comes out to -0.34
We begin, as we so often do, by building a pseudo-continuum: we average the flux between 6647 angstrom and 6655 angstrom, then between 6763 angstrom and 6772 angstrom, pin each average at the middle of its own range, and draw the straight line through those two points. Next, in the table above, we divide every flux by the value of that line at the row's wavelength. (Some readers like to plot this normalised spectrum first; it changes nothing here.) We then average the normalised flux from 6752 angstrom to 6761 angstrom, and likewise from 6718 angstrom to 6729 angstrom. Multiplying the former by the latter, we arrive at 1.00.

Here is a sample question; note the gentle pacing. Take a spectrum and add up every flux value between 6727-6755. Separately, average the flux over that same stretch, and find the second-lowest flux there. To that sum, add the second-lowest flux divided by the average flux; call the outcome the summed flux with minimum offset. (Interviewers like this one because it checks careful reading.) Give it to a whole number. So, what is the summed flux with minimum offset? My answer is 145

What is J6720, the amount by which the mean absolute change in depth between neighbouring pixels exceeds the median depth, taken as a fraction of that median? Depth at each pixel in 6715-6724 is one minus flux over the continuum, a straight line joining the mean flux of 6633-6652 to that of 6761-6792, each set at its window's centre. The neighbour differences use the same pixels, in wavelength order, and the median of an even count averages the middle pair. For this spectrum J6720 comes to -2.6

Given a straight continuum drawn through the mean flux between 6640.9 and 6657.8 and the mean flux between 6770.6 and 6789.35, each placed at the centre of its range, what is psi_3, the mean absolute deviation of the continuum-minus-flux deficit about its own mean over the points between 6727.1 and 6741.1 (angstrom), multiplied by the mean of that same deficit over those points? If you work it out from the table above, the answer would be 0.018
